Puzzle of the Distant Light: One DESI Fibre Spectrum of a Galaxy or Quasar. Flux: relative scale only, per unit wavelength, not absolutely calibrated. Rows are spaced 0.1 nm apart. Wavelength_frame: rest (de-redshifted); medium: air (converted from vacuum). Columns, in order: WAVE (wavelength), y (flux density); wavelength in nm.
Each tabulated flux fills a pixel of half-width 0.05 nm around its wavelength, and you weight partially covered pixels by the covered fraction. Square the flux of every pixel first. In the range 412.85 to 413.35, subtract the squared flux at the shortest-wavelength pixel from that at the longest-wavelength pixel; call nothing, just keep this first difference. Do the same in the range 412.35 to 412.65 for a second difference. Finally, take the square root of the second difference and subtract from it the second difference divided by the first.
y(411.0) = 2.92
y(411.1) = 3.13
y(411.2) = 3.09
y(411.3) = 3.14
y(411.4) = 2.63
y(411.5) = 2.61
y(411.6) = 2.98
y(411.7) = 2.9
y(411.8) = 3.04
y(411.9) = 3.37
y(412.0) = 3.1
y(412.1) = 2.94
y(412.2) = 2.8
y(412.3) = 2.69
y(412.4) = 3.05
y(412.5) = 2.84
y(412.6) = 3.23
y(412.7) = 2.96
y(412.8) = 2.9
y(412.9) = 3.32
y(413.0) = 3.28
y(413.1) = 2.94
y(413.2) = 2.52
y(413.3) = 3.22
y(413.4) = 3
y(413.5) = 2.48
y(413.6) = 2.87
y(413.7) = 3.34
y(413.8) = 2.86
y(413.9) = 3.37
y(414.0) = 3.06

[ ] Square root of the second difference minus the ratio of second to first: 2.8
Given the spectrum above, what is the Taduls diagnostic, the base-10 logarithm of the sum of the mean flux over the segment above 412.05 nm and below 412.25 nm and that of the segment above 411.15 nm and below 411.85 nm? 0.762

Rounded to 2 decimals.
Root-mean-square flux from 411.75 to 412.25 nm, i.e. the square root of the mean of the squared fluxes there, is 3.06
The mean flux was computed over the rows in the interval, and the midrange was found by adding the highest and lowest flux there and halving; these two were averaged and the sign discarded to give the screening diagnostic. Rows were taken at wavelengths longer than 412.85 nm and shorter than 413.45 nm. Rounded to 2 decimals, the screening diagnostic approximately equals 2.98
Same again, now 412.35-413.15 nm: 3.07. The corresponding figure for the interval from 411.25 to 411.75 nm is 2.86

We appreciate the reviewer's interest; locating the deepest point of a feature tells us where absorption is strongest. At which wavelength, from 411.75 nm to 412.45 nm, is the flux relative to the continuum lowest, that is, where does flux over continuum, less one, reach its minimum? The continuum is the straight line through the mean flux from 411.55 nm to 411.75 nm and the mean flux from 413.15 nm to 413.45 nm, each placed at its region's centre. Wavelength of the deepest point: 412.3 nm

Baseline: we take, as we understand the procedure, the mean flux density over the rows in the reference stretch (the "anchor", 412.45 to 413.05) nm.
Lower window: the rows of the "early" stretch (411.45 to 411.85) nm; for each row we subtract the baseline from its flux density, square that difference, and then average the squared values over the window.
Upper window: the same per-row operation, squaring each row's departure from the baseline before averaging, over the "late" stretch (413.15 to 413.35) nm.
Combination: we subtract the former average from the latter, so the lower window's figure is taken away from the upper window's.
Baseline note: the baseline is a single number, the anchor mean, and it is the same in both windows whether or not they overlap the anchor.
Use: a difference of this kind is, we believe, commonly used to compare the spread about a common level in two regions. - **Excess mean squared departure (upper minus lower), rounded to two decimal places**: 0.10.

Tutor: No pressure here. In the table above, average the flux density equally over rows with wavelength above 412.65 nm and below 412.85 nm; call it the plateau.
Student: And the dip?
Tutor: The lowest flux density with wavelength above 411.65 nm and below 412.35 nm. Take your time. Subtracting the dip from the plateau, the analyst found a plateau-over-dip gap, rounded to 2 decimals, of 0.24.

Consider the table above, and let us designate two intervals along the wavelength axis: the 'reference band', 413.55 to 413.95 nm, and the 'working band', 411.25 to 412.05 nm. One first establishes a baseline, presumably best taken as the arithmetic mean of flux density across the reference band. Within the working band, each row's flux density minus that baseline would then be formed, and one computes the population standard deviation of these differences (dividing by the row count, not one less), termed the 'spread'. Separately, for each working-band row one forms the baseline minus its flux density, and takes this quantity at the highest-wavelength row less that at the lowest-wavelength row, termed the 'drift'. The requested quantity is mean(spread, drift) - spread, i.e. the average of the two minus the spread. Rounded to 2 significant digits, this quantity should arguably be -0.10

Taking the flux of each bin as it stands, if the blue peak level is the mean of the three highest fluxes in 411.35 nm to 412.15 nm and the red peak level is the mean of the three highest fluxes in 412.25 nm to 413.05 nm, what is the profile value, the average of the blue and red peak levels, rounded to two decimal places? 3.22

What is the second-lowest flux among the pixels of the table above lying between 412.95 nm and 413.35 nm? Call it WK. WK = 2.94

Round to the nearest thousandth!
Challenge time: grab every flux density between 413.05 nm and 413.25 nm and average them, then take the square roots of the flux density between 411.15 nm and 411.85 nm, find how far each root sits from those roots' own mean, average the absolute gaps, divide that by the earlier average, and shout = 0.019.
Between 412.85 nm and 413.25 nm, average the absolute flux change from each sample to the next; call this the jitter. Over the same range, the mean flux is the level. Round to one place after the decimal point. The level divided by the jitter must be 11.3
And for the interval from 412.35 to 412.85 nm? 12.9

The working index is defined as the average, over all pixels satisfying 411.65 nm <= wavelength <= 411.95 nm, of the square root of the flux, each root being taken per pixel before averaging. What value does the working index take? 1.76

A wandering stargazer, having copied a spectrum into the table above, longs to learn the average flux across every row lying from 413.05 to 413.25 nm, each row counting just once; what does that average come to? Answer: 2.73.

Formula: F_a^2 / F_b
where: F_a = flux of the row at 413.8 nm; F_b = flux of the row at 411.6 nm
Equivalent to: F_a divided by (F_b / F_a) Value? 2.7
